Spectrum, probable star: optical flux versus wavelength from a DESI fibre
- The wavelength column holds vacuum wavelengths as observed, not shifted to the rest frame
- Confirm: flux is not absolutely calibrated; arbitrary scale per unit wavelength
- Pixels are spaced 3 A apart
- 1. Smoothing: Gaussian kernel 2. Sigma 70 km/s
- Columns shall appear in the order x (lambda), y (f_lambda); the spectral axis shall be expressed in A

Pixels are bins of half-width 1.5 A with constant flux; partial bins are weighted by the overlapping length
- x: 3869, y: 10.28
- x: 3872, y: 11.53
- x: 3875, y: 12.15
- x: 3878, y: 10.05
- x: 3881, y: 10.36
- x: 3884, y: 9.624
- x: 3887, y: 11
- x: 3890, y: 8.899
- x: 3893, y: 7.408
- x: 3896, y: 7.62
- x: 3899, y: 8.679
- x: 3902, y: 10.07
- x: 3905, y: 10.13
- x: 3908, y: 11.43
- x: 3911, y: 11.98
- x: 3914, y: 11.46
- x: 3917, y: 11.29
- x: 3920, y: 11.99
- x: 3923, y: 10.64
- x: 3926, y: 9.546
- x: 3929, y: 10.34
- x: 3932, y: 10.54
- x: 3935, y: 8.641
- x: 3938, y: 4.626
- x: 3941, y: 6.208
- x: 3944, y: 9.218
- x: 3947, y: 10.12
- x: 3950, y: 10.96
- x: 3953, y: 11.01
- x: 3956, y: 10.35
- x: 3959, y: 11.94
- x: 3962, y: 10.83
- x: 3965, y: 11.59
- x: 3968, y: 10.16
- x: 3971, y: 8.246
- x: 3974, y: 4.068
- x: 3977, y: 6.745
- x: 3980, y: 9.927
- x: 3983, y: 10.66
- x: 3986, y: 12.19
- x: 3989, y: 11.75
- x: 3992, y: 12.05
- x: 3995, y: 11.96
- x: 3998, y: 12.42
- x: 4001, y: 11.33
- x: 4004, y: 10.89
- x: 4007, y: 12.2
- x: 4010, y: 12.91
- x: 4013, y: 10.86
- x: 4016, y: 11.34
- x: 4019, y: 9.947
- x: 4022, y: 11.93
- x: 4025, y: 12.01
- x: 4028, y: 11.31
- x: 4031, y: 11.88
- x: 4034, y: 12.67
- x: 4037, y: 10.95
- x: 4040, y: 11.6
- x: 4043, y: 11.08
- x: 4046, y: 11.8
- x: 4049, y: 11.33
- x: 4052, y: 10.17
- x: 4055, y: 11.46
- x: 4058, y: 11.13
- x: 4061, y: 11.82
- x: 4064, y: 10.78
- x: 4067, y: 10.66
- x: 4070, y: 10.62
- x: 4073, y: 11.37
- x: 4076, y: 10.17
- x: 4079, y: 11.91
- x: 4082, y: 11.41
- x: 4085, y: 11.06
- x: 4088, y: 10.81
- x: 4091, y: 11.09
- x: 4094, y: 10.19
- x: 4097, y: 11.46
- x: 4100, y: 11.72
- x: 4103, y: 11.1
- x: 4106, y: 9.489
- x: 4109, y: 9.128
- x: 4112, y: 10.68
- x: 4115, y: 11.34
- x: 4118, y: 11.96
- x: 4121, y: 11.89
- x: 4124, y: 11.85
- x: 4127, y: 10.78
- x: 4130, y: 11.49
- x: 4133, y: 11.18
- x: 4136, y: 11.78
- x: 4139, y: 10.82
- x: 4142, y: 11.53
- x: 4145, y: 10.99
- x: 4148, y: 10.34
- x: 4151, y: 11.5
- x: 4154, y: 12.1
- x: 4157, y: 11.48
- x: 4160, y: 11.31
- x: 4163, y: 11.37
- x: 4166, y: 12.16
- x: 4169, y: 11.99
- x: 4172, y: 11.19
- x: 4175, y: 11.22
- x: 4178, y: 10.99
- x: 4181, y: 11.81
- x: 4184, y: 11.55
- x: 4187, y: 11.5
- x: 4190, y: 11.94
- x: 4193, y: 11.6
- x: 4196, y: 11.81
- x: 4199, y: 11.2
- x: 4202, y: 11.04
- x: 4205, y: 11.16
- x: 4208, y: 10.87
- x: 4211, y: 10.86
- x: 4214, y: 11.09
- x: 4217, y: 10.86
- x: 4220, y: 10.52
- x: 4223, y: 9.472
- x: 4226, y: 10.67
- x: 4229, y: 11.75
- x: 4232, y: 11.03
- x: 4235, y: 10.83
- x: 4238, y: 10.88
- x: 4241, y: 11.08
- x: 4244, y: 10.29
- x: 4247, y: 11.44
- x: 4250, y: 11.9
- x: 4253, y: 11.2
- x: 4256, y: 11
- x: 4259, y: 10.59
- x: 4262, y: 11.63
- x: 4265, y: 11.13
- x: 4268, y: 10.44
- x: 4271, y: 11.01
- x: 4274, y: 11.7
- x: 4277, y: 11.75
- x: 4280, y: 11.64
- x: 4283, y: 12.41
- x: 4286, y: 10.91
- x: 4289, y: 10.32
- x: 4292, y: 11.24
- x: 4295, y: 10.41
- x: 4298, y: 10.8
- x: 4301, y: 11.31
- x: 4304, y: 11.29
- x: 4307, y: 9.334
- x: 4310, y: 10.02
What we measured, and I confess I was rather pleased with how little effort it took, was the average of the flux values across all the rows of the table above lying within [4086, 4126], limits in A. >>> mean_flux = 11.0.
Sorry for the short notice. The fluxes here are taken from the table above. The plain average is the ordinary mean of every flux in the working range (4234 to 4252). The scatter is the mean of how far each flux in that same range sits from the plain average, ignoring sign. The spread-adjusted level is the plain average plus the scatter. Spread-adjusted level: 11.5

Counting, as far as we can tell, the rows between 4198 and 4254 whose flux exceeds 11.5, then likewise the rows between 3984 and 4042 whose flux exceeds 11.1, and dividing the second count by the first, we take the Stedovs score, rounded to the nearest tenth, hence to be 7.5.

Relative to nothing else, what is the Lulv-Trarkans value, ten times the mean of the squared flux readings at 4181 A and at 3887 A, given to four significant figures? 1302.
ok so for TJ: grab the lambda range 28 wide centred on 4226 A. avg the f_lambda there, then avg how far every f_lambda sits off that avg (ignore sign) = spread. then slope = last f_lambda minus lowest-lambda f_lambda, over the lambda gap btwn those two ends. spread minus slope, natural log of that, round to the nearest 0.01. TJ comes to -0.95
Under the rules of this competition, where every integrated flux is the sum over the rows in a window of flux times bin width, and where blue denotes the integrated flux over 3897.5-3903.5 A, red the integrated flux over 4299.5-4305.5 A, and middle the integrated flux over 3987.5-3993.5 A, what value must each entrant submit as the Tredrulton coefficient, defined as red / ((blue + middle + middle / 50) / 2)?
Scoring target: 1.05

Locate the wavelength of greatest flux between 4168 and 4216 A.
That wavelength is 4169 A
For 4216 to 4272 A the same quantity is 4250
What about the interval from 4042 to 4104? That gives 4079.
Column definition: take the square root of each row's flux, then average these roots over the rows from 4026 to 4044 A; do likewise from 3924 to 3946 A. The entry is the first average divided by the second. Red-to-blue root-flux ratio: 1.18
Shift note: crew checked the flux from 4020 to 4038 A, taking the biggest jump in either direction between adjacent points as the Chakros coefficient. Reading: 1.7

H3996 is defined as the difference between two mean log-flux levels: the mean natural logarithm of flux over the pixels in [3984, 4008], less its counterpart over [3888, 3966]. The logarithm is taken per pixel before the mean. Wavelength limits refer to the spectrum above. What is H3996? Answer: 0.20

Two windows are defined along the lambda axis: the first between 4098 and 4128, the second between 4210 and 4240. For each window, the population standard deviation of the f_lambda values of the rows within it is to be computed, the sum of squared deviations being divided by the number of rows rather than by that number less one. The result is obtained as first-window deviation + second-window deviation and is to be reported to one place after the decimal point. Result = 1.5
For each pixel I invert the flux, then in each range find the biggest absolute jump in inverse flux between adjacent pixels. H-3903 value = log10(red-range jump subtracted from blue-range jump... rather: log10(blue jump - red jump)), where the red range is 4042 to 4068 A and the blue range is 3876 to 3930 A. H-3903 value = -1.9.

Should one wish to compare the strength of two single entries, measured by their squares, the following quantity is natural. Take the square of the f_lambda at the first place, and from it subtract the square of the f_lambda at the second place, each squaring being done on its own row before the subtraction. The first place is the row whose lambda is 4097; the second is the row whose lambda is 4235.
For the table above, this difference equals 14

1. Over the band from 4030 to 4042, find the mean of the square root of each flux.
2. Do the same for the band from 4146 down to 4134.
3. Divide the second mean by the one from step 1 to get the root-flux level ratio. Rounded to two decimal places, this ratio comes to 0.98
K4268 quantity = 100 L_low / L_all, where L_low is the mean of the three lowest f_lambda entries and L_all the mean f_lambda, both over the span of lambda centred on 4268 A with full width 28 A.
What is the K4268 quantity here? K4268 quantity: 95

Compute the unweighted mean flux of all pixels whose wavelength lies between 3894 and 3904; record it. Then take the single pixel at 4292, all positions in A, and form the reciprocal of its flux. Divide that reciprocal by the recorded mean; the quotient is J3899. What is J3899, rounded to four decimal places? 0.0101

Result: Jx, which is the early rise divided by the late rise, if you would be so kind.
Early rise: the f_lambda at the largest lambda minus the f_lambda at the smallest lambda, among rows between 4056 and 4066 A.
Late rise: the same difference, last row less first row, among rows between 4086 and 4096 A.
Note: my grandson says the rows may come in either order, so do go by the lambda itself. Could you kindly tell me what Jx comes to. 0.56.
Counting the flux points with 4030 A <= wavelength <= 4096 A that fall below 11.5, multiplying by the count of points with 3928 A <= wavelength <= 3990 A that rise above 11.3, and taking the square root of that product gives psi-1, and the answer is 8.0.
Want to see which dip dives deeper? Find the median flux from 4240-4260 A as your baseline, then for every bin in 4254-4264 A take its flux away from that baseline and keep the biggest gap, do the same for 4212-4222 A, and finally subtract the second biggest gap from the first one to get -0.1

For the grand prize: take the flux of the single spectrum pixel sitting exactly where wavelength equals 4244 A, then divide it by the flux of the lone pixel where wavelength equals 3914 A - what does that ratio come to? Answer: 0.90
